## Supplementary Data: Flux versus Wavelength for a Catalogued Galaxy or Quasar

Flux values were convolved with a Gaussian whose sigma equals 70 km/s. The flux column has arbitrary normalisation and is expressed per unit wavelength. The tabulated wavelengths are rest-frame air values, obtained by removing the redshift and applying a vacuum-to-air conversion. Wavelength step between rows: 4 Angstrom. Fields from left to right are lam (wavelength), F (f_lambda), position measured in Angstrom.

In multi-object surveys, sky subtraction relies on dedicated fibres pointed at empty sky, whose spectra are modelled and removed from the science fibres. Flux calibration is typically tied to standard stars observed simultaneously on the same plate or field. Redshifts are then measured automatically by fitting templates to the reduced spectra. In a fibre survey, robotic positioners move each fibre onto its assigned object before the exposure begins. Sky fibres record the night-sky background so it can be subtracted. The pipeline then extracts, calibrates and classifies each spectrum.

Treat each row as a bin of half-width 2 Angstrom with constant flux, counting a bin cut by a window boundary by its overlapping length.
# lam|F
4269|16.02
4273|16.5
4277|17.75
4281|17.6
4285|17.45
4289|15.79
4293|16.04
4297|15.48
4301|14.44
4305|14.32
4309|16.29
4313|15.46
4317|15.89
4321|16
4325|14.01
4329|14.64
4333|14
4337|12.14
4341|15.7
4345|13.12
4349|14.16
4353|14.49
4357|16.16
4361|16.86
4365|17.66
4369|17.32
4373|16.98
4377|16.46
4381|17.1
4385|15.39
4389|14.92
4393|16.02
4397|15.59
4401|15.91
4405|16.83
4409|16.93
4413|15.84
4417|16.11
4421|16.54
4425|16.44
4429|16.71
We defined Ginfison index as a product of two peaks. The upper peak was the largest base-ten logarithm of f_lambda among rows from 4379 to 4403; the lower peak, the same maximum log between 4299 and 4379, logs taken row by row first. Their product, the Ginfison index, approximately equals 1.54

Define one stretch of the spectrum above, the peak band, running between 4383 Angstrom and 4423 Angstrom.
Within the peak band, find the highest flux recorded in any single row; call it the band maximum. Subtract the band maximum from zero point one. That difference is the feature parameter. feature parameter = -16.8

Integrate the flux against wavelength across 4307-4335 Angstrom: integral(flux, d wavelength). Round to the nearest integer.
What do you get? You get 425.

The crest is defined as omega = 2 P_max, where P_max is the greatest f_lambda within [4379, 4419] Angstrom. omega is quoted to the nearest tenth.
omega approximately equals 34.2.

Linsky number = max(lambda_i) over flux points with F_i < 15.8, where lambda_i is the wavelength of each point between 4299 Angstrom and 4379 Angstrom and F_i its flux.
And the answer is 4353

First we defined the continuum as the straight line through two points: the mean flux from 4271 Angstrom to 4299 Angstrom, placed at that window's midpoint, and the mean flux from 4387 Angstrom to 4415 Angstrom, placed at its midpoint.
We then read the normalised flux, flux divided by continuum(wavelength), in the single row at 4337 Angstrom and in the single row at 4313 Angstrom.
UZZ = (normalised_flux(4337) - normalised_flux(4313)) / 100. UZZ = -0.0020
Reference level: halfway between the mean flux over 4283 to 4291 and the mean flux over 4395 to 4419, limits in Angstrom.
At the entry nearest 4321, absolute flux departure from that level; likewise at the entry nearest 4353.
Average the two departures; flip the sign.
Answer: -1.2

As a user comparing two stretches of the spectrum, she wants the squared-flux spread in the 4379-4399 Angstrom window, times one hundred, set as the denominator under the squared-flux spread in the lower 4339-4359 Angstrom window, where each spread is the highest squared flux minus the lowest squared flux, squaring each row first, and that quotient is 0.013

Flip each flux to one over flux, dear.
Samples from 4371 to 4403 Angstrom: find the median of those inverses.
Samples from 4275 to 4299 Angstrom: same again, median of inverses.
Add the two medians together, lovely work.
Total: 0.122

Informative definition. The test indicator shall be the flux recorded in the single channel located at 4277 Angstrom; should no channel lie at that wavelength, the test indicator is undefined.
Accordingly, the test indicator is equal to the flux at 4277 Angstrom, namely 17.75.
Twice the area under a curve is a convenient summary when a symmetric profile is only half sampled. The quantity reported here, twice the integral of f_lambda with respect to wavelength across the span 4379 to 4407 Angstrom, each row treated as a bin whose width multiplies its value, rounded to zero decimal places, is 894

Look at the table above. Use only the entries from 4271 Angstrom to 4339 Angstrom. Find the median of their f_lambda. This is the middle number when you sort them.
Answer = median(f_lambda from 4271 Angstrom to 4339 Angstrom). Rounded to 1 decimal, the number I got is 15.8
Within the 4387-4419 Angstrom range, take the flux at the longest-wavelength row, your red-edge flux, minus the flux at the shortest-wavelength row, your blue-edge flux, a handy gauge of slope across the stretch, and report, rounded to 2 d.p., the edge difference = 1.19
